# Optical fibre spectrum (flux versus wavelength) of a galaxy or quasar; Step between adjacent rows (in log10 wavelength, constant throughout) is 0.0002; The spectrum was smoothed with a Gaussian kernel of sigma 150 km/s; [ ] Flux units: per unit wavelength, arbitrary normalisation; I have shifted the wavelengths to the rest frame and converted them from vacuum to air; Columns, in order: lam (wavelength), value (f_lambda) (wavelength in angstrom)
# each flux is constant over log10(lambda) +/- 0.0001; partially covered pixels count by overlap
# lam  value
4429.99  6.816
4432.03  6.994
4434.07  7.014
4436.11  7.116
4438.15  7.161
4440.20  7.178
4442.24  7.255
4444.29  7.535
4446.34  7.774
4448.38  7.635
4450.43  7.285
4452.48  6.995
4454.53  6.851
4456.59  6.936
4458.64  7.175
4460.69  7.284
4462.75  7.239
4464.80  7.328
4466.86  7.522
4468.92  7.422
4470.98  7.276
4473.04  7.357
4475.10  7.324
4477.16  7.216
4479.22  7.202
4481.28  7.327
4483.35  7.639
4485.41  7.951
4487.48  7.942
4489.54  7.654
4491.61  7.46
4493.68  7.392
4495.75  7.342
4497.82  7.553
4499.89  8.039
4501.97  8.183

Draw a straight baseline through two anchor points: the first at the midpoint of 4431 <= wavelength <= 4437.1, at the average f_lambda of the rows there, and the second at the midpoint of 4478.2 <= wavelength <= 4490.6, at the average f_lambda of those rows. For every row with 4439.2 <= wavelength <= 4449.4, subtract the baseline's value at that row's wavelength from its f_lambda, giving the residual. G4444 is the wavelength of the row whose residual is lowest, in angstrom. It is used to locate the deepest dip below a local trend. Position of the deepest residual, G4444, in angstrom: 4440.20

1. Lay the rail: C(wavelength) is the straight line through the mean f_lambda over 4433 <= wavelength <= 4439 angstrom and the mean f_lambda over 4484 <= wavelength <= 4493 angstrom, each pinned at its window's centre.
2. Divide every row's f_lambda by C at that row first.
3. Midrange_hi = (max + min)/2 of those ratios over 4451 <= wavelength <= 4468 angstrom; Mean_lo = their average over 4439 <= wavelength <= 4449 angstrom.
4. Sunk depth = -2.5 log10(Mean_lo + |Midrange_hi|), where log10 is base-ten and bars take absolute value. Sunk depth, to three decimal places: -0.757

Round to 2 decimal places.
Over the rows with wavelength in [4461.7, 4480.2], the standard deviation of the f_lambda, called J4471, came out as 0.10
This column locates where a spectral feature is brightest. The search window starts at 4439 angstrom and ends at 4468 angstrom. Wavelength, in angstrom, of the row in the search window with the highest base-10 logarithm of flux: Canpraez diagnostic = 4446.34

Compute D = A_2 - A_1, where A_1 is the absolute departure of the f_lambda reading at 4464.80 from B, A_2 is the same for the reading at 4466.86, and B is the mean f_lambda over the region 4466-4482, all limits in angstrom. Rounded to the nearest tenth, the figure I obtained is 0.2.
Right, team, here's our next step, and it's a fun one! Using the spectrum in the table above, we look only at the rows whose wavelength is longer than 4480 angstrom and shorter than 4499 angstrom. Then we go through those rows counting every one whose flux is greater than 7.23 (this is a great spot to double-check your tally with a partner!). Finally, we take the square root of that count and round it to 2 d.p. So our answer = 3.00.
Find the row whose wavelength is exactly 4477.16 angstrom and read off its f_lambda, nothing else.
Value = 7.216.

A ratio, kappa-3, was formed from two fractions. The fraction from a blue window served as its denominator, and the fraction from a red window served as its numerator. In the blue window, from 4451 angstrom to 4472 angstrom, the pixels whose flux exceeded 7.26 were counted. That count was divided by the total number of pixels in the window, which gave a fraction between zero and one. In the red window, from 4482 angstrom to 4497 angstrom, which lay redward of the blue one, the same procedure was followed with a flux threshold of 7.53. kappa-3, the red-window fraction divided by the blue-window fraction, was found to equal 1.1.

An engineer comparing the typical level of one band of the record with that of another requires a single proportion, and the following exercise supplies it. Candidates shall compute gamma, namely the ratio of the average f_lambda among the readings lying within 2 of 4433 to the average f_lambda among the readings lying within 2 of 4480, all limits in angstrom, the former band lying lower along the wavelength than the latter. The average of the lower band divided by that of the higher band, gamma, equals 0.964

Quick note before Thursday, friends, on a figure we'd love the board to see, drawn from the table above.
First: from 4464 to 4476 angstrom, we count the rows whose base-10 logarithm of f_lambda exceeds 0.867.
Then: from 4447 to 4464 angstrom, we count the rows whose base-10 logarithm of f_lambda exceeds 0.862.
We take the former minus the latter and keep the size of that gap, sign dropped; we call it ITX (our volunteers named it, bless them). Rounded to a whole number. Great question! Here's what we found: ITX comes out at 1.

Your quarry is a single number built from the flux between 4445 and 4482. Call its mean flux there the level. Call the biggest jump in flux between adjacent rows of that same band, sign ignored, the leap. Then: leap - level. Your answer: -6.94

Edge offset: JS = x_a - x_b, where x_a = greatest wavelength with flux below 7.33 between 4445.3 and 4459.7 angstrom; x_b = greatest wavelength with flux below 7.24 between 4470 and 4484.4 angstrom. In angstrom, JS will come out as -20.6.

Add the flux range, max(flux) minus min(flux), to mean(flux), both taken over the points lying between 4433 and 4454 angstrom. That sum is 8.07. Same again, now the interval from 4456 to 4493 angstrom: 8.42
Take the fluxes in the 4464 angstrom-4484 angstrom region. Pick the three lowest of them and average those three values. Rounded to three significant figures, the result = 7.23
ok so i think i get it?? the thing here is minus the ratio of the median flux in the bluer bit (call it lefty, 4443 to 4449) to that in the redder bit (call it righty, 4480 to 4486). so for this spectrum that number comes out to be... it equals -1.00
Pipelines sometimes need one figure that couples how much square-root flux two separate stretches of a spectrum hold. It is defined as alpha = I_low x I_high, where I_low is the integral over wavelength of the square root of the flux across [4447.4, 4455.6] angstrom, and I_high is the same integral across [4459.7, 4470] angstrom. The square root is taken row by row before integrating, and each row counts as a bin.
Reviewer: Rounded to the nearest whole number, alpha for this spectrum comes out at 613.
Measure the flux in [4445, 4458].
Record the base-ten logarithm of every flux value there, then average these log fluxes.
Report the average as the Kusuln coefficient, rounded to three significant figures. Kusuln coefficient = 0.860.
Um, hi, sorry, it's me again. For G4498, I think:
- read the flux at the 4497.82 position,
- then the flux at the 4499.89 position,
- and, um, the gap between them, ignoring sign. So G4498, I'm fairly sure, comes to 0.49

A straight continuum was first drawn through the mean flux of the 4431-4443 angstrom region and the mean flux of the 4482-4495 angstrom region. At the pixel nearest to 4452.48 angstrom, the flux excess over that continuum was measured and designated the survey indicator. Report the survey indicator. -0.29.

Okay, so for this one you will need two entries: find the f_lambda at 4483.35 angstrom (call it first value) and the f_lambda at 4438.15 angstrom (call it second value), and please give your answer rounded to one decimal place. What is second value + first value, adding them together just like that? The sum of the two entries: 14.8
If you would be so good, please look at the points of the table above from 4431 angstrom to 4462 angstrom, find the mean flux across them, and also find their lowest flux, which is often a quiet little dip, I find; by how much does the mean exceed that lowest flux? 0.36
